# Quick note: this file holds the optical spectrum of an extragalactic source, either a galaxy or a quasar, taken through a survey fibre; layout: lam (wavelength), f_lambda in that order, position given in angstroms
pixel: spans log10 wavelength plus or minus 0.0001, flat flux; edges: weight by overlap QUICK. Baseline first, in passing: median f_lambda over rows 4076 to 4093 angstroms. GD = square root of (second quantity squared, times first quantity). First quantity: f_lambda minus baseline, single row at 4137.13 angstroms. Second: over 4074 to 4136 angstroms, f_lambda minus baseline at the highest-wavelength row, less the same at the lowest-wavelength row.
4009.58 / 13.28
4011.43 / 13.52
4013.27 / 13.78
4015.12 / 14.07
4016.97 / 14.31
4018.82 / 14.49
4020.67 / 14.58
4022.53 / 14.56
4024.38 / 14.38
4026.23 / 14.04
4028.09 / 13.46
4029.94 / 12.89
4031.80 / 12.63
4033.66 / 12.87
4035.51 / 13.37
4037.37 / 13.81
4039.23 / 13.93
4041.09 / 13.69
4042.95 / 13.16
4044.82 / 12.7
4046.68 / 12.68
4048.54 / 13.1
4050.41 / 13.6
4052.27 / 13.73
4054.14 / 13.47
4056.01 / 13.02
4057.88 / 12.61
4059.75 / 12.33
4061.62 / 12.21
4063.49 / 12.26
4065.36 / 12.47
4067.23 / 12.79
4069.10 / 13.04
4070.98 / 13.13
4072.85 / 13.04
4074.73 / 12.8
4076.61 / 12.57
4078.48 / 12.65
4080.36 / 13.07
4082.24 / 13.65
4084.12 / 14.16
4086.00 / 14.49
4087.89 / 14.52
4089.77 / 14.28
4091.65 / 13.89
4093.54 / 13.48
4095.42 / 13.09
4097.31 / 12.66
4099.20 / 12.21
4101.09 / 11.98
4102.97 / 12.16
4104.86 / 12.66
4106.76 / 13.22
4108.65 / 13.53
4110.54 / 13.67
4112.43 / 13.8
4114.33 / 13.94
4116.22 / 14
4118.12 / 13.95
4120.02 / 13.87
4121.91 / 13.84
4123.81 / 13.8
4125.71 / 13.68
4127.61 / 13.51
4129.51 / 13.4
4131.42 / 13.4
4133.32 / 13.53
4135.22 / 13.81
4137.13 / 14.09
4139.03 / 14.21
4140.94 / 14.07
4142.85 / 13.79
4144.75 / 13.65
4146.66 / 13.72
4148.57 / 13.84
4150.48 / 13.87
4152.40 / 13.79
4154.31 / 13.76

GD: 0.45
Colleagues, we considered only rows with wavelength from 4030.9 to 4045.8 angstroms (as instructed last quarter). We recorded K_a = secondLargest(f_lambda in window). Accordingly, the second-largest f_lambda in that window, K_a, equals 13.81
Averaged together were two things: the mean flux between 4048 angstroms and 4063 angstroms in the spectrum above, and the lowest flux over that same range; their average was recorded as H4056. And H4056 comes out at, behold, 12.6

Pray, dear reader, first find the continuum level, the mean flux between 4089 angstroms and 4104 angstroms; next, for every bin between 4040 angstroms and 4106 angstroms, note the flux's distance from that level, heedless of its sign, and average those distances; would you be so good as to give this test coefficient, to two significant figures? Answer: 0.54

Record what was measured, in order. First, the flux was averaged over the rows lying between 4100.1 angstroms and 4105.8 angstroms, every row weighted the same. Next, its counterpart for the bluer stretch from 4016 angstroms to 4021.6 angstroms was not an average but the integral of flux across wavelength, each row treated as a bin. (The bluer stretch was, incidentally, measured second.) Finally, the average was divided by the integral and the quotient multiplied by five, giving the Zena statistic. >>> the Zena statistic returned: 0.76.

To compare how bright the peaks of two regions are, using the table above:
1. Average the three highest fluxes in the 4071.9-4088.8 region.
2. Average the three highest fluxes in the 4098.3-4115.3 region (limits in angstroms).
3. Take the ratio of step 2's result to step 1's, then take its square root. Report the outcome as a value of 0.98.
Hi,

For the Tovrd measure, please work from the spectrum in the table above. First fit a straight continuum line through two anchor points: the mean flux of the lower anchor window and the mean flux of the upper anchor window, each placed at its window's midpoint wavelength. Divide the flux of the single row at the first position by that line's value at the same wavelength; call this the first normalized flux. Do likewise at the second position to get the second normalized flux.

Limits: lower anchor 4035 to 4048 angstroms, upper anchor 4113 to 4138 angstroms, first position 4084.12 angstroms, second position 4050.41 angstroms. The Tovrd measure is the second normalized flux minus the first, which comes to -0.029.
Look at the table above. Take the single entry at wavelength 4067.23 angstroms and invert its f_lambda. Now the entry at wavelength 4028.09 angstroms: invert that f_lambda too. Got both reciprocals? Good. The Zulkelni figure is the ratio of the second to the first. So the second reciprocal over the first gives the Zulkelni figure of 0.95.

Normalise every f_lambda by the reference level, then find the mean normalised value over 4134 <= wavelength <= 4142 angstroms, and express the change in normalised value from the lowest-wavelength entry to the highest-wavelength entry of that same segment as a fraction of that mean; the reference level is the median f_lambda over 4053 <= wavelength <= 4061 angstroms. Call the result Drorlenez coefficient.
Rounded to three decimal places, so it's 0.019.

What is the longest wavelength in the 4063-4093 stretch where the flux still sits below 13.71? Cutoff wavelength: 4082.24 angstroms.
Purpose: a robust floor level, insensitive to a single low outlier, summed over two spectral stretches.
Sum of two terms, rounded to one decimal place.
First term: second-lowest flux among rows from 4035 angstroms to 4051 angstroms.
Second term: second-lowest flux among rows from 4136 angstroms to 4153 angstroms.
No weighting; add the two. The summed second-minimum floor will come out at 26.4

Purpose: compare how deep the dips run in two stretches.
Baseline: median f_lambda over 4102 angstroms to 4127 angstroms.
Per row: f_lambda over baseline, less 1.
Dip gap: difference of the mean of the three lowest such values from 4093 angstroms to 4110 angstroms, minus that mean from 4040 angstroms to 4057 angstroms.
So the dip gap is -0.05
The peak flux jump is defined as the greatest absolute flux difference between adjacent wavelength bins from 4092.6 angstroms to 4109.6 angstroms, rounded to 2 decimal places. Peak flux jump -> 0.56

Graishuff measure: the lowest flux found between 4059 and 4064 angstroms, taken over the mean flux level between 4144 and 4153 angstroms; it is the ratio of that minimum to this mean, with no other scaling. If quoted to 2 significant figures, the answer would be 0.89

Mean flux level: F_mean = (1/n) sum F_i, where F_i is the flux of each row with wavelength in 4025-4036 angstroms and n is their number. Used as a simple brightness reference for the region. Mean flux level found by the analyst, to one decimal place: 13.2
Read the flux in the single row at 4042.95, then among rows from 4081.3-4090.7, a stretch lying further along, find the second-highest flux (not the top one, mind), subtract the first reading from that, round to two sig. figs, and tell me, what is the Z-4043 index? 1.3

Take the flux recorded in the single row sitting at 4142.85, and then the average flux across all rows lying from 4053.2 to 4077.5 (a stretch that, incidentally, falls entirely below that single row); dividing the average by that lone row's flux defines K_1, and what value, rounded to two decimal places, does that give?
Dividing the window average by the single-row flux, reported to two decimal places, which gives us 0.92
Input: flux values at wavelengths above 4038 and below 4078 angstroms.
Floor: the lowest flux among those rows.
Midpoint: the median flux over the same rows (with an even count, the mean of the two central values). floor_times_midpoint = 159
